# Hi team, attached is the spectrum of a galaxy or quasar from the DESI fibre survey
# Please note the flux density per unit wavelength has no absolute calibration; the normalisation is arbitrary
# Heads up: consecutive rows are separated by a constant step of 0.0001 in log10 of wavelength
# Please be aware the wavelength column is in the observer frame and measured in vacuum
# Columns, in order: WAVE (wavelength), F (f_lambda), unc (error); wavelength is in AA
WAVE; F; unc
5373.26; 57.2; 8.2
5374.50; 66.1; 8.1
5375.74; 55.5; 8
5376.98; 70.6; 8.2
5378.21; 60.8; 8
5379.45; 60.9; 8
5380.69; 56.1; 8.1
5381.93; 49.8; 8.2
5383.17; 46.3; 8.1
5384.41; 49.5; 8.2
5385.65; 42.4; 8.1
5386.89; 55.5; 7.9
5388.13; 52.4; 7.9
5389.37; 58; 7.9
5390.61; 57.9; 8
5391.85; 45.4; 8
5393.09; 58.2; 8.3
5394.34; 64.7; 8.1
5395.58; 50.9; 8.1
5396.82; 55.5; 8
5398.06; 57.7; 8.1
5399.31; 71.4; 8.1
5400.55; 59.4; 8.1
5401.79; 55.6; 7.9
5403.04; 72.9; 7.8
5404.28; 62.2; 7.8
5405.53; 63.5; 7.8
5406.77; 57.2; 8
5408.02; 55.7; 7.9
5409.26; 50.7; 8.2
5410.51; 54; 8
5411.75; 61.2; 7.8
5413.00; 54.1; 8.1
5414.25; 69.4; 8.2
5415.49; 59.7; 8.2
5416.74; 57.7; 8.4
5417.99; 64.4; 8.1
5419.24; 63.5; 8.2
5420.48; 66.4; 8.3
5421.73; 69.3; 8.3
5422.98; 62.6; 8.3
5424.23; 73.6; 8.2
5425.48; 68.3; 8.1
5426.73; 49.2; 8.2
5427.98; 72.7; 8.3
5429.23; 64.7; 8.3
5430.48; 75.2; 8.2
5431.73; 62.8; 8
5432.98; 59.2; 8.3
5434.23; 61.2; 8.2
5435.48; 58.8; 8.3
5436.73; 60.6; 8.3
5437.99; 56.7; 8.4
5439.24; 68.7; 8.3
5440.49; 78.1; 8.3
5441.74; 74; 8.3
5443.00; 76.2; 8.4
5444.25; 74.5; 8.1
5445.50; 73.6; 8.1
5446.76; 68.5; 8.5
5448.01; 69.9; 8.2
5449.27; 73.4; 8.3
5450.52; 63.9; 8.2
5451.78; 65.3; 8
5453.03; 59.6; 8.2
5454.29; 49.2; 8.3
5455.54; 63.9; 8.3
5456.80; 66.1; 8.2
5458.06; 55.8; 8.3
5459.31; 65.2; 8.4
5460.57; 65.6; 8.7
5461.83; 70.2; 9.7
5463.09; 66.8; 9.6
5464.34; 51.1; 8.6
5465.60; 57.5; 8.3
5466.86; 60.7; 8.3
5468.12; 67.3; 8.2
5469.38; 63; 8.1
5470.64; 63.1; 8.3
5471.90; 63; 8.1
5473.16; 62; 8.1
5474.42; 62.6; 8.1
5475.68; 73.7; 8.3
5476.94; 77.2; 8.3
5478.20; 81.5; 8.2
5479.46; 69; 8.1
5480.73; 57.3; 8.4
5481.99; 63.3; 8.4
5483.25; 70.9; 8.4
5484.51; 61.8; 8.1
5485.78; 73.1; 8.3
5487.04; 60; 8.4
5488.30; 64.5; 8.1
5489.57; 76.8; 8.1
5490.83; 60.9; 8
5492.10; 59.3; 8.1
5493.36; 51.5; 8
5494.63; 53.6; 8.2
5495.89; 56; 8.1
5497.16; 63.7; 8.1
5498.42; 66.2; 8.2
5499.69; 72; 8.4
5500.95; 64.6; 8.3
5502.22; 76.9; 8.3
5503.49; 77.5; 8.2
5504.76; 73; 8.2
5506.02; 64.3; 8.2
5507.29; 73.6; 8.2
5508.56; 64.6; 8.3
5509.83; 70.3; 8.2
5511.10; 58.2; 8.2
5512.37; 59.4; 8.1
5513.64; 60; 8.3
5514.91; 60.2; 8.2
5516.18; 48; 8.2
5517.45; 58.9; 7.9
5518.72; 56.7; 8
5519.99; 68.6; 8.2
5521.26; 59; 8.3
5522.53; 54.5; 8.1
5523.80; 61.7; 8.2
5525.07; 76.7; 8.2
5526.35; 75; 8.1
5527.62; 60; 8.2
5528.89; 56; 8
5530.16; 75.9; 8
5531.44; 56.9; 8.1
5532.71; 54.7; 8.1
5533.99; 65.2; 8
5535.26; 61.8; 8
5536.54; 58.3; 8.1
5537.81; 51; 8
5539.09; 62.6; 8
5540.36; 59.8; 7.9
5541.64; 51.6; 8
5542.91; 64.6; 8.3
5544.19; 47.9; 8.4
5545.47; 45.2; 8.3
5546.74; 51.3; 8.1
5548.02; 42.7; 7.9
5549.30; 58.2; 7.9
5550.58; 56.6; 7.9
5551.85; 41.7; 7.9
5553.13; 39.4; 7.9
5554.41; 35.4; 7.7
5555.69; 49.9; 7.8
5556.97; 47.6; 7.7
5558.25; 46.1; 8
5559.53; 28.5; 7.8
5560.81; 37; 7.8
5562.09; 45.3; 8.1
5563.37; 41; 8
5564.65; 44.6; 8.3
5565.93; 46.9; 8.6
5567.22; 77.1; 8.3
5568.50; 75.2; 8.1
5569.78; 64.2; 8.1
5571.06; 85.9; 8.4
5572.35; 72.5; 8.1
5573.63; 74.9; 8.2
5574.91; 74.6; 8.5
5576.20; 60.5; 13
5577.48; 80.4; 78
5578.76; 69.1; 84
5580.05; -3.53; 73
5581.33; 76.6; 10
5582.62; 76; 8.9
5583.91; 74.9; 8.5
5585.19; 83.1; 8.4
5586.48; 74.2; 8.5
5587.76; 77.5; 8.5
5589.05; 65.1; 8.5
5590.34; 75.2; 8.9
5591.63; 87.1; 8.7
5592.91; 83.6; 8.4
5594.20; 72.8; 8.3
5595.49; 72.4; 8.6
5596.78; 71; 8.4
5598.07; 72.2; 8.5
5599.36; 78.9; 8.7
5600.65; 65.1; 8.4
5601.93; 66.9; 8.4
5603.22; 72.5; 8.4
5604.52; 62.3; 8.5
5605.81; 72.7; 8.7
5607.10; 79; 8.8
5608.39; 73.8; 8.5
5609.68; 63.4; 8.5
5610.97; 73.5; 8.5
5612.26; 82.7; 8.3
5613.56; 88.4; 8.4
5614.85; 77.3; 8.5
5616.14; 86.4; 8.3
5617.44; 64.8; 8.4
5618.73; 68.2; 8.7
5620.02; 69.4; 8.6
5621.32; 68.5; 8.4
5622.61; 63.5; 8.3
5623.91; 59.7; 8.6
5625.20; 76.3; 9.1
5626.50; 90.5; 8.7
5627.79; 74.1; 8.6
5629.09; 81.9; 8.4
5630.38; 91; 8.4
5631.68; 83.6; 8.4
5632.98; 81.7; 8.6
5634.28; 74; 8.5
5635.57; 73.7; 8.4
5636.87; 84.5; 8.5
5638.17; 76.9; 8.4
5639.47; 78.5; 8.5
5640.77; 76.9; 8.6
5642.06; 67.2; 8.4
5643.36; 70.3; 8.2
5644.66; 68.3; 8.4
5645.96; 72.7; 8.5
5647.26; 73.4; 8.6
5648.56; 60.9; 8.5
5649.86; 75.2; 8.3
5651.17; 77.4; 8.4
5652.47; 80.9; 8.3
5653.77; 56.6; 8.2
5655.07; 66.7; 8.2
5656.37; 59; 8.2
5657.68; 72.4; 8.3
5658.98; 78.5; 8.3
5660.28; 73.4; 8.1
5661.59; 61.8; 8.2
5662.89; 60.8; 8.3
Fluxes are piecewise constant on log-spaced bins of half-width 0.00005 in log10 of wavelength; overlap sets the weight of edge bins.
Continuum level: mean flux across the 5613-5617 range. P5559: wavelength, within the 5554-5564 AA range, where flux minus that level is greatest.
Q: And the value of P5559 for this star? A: 5555.69 AA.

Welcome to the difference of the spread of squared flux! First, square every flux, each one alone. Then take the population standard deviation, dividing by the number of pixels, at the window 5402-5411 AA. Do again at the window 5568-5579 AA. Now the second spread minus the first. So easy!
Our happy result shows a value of 216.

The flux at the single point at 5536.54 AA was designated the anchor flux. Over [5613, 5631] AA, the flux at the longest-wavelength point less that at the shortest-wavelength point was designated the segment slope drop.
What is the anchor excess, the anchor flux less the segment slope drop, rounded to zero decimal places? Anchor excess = 56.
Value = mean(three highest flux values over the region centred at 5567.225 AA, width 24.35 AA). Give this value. 81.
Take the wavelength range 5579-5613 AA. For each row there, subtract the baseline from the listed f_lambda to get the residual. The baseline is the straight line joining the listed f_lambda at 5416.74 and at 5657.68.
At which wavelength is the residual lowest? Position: 5580.05 AA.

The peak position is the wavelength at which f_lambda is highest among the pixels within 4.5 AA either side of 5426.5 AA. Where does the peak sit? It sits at 5430.48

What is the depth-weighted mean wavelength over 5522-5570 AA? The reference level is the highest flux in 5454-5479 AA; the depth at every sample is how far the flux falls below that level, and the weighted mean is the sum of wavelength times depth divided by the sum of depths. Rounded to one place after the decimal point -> 5548.6 AA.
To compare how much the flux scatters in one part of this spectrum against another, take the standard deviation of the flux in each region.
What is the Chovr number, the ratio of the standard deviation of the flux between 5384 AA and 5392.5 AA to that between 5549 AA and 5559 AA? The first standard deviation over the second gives 0.76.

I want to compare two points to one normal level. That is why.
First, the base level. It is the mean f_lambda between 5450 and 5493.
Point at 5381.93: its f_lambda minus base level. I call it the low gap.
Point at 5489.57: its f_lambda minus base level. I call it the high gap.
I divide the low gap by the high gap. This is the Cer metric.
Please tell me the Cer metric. -1.2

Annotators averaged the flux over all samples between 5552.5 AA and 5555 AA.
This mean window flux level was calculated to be 37.4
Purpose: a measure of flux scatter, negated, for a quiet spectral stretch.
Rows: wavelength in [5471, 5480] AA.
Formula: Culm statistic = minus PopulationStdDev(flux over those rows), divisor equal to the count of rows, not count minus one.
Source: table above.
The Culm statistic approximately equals -7.2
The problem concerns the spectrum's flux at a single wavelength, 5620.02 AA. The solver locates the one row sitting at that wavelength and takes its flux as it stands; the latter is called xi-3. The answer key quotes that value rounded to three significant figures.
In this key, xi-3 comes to 69.4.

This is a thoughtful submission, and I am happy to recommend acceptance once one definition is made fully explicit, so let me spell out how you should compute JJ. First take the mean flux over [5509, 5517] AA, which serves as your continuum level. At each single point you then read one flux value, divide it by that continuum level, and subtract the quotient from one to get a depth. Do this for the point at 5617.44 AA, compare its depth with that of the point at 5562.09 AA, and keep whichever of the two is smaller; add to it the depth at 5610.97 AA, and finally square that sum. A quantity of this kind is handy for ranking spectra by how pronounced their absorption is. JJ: 0.11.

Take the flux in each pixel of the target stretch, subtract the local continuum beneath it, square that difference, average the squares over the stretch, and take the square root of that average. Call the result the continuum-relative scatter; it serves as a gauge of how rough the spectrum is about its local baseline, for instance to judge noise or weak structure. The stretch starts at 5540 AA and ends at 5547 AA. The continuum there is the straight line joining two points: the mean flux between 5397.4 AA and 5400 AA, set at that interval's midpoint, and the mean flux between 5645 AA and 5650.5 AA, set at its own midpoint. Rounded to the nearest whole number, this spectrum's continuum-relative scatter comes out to 16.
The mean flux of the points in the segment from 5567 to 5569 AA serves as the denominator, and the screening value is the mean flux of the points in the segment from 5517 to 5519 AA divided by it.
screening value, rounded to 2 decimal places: 0.76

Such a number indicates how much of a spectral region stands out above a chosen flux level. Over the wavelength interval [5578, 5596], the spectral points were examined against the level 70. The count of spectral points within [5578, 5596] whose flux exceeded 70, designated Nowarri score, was 11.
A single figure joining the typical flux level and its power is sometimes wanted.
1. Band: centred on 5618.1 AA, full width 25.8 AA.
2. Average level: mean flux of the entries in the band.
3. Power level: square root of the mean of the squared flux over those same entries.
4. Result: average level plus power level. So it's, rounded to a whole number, 151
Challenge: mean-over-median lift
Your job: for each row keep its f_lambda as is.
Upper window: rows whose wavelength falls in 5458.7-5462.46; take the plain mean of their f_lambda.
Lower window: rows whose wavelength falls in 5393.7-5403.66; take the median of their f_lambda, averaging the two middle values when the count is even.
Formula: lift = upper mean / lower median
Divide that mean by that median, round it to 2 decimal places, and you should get 1.14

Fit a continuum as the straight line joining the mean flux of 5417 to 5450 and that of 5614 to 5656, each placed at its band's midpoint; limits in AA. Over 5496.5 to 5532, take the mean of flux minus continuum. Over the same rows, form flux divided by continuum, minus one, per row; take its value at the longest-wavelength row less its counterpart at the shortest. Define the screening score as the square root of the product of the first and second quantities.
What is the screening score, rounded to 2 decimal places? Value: 0.76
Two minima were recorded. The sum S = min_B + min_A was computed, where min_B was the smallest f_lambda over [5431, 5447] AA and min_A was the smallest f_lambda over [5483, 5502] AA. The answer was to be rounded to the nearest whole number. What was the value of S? 108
